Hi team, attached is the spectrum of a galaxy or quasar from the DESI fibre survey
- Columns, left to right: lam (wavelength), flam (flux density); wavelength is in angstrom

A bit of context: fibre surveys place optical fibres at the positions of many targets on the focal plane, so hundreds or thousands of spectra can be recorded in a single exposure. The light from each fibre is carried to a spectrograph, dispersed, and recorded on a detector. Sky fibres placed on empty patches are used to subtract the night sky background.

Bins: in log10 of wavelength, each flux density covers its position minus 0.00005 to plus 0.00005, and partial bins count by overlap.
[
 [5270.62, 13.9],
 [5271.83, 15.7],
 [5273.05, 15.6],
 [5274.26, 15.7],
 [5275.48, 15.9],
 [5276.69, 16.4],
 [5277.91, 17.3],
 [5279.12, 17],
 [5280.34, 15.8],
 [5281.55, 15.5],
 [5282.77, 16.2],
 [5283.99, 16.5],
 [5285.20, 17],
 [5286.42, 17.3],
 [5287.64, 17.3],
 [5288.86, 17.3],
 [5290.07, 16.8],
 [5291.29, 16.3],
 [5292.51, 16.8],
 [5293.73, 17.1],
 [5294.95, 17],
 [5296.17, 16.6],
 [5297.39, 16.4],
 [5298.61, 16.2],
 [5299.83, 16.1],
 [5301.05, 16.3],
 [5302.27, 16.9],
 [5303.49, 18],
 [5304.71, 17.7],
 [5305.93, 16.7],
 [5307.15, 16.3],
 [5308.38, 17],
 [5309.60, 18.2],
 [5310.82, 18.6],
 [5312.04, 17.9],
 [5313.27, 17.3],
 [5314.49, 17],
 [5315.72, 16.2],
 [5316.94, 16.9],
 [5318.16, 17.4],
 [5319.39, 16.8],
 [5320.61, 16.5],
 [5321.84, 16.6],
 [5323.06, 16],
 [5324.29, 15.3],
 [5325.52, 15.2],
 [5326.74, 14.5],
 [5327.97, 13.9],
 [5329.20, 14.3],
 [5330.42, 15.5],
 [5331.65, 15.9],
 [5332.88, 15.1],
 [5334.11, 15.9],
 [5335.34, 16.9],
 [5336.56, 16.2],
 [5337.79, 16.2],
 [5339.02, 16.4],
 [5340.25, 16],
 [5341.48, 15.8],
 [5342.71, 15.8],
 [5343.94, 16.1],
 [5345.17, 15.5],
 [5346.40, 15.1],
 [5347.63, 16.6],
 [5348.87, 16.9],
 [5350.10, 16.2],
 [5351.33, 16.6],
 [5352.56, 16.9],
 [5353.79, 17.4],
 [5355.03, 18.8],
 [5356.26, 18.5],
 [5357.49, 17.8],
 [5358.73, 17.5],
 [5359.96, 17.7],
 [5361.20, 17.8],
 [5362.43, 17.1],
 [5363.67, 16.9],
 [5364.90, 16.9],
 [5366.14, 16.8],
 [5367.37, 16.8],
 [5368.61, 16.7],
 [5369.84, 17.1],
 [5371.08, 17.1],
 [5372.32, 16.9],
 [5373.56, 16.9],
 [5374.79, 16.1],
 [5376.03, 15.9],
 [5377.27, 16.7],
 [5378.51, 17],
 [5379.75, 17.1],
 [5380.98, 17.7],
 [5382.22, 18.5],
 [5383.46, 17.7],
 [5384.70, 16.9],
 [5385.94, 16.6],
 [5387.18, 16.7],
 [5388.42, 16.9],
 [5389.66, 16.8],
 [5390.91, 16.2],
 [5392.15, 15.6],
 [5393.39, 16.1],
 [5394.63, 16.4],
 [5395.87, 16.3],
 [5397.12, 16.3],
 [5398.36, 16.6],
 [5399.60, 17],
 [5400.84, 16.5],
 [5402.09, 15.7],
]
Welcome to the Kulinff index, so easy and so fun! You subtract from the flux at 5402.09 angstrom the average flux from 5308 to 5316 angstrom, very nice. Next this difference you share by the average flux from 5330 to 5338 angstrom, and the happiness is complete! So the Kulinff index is -0.11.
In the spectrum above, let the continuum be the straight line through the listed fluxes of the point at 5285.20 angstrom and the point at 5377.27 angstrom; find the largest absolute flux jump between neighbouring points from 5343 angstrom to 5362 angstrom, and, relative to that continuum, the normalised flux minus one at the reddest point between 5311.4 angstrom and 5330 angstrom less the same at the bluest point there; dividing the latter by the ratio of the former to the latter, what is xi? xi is 0.0294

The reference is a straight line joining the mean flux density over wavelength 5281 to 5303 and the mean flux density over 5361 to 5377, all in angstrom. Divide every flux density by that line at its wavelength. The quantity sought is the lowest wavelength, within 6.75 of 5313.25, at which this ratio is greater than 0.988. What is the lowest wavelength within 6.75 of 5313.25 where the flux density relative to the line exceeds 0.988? 5308.38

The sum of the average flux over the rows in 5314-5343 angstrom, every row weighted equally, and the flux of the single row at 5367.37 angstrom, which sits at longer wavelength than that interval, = 32.7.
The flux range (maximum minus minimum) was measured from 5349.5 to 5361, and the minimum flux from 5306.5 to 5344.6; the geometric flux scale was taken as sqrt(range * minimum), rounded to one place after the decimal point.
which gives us 6.0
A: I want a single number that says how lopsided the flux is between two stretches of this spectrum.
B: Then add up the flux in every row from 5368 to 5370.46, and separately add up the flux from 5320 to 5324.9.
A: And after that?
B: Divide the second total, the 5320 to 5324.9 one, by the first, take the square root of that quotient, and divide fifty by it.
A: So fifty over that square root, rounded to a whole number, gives 36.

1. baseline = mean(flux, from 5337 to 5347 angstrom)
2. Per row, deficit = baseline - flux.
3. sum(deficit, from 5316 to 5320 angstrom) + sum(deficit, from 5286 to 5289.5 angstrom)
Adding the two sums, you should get -7.8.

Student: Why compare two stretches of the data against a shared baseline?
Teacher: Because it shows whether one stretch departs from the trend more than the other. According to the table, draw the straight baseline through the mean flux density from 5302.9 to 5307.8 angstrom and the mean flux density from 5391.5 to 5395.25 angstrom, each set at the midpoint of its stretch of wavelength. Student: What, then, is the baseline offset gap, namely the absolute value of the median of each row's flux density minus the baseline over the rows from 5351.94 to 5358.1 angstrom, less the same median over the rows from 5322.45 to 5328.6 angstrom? 3.0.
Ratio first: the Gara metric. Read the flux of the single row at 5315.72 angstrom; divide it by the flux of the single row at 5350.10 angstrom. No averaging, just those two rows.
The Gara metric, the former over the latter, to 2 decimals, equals 1.00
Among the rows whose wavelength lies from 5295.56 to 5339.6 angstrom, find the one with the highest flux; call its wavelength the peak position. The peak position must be 5310.82 angstrom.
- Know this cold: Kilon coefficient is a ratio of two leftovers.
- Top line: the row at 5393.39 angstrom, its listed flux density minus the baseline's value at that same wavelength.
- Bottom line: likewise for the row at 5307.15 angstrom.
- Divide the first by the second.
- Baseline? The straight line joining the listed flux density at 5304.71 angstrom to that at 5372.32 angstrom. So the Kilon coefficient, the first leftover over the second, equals 0.40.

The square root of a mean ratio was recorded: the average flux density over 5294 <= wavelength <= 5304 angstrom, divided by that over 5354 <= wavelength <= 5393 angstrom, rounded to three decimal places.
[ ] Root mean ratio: 0.988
